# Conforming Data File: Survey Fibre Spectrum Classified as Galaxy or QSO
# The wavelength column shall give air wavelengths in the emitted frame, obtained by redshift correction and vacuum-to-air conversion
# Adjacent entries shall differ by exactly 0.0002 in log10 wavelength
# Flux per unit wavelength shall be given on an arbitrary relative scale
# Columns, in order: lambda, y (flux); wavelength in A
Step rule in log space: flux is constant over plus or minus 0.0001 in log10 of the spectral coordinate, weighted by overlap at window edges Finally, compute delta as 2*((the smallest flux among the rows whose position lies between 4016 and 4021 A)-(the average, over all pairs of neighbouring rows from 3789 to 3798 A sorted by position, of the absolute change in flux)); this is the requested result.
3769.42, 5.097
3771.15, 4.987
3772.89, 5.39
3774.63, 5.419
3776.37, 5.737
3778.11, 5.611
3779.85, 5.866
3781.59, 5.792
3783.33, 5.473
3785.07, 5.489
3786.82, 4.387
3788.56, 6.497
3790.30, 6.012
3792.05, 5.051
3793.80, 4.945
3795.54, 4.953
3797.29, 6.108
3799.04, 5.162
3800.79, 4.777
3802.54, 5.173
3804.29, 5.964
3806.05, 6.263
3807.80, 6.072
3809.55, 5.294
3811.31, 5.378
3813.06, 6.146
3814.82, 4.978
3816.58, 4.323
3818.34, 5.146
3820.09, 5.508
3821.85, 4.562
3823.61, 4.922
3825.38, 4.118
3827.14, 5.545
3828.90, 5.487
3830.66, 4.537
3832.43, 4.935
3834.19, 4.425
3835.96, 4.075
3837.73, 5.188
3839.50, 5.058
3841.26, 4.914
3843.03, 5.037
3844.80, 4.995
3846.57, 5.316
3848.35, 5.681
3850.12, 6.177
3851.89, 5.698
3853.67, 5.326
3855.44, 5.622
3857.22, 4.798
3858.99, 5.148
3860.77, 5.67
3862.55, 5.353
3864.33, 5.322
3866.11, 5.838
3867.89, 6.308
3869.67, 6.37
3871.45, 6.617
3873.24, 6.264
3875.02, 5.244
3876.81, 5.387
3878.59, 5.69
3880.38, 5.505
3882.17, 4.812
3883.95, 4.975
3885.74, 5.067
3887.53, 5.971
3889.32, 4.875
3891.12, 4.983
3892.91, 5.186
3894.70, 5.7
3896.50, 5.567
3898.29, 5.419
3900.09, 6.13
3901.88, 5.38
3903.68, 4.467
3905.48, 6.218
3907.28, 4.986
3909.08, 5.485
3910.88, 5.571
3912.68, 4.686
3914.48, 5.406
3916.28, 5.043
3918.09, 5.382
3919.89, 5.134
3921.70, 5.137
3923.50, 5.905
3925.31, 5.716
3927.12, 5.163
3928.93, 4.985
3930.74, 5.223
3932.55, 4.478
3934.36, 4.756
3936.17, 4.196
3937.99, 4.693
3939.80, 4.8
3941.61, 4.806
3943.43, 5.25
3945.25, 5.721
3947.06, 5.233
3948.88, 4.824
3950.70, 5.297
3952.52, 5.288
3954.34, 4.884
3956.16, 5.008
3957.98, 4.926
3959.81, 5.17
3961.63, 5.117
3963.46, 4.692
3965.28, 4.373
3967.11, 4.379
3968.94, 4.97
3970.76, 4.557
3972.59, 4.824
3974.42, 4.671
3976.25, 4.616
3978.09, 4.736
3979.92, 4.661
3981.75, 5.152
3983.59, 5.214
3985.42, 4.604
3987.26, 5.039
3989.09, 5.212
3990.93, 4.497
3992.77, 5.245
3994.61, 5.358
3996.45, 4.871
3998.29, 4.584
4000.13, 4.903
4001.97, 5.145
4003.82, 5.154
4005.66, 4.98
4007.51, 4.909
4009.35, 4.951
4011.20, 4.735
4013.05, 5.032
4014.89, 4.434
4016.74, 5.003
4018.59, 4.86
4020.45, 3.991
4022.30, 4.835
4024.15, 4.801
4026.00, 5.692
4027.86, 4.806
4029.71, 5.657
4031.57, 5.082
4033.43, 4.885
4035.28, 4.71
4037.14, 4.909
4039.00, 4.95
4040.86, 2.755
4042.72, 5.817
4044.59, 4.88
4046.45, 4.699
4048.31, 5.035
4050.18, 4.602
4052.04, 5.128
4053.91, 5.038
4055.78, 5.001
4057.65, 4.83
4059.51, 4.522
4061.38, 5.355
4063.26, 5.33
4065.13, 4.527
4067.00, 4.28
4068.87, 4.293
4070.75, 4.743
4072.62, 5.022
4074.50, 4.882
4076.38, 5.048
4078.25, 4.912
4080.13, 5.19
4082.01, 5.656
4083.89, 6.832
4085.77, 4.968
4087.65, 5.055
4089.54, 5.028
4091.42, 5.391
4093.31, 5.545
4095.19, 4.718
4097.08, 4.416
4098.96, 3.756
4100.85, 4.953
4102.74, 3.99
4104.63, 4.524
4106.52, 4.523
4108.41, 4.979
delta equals 6.9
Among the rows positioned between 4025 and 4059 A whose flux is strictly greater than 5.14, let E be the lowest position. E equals 4026.00 A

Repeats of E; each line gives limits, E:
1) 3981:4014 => 3981.75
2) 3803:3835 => 3804.29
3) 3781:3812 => 3781.59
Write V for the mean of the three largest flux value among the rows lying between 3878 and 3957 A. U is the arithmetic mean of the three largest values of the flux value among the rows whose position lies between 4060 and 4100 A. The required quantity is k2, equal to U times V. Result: 36.7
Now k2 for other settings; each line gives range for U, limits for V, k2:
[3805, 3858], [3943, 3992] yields 33.7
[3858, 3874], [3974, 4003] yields 33.9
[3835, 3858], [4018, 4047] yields 33.5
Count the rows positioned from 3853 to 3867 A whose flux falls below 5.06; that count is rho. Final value 1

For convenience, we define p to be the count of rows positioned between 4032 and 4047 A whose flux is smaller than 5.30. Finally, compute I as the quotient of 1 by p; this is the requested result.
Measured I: 0.143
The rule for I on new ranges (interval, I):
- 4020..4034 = 0.167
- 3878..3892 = 0.200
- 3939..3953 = 0.143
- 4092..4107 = 0.143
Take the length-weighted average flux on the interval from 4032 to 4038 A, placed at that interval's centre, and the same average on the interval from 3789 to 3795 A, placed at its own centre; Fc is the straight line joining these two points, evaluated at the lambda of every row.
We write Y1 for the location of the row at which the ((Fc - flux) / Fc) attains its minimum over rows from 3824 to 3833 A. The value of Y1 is 3827.14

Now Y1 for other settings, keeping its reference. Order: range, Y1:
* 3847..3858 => 3850.12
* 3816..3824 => 3820.09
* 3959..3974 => 3959.81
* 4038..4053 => 4042.72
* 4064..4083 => 4082.01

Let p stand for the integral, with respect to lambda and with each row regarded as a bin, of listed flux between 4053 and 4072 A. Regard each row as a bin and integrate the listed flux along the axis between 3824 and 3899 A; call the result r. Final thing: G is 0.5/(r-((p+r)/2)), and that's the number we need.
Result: 0.003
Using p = 91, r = 400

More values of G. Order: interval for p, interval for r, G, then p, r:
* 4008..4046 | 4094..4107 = -0.008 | 184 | 58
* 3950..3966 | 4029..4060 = 0.014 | 80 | 150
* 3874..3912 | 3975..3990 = -0.008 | 204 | 73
